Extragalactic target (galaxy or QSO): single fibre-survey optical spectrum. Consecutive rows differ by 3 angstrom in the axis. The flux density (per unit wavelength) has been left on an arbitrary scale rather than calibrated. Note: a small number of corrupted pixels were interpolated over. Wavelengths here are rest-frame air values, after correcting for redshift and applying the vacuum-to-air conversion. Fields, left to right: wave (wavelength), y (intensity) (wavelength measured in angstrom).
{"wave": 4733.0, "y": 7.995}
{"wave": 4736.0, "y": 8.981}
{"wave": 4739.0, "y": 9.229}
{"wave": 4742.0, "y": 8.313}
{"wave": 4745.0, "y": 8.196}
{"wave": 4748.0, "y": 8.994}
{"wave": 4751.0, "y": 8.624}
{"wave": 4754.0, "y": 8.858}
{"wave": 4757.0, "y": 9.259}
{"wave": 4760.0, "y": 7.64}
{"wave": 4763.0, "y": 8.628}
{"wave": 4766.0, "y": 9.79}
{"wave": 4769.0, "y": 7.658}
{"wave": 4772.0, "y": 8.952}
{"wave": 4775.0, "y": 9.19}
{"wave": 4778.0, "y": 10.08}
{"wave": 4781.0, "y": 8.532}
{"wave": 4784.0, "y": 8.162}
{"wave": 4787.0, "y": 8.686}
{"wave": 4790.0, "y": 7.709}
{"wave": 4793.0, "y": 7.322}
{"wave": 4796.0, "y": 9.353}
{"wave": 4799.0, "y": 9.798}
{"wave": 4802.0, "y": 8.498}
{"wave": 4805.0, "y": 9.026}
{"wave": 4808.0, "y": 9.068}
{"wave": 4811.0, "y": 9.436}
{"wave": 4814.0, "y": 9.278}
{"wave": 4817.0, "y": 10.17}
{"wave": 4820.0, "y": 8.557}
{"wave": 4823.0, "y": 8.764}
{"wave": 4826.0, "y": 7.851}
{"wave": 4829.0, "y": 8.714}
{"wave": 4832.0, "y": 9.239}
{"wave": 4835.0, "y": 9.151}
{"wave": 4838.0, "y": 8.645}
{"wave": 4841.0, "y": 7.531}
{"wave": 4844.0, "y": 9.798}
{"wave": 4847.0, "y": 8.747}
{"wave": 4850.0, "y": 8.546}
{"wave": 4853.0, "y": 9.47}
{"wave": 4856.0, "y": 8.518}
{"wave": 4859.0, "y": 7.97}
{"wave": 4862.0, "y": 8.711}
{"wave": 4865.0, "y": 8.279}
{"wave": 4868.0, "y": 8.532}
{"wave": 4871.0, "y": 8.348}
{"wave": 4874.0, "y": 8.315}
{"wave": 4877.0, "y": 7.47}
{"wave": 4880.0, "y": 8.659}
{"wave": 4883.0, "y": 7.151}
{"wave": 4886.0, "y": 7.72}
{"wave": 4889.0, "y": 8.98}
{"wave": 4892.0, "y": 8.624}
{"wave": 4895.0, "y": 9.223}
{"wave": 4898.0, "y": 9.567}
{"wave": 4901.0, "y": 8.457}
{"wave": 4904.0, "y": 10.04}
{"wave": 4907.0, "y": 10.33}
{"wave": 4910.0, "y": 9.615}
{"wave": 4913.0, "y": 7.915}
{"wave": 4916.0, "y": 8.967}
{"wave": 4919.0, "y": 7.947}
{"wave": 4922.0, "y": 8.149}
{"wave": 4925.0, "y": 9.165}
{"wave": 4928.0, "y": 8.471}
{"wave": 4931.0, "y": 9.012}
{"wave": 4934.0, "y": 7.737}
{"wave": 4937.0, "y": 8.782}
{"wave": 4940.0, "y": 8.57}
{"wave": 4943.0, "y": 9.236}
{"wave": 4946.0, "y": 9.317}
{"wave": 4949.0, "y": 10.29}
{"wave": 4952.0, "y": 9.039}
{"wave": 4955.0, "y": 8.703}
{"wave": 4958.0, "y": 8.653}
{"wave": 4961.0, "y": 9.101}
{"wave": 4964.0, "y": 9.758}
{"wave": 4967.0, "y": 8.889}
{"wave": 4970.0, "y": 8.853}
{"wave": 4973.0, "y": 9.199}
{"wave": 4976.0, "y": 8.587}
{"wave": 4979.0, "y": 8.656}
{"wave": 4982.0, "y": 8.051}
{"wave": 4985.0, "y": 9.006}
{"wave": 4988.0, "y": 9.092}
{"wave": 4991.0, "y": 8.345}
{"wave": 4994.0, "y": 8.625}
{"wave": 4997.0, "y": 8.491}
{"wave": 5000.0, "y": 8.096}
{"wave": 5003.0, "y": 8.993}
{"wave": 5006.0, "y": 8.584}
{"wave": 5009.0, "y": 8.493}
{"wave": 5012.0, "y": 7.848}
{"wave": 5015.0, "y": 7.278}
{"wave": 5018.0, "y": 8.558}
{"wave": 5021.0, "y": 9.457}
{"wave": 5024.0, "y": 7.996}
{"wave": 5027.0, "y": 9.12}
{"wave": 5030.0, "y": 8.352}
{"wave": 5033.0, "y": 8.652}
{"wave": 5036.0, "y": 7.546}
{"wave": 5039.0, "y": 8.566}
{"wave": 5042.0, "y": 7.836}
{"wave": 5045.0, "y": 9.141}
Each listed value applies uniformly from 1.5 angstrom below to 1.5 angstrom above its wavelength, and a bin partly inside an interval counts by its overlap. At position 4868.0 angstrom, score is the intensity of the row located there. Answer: 8.532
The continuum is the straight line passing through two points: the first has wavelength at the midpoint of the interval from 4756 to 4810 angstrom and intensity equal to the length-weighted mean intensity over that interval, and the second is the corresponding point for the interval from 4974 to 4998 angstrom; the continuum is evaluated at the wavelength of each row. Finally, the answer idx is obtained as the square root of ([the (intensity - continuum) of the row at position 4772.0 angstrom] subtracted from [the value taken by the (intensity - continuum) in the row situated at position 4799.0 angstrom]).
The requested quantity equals 0.9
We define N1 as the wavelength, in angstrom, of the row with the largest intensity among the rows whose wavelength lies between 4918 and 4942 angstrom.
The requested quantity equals 4925.0 angstrom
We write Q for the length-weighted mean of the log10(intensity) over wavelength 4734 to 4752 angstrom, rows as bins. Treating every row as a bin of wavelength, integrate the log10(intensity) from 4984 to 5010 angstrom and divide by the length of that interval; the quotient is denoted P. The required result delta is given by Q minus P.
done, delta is 0.004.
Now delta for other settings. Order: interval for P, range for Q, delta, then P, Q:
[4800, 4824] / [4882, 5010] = -0.016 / 0.959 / 0.944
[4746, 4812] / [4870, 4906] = -0.011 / 0.942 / 0.931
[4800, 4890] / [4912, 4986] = 0.009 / 0.935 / 0.944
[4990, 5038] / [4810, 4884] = 0.011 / 0.924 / 0.935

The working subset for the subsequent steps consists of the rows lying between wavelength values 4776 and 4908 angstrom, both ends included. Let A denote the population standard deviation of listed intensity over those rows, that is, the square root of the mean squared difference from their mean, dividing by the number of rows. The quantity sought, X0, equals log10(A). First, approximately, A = 0.77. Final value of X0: -0.11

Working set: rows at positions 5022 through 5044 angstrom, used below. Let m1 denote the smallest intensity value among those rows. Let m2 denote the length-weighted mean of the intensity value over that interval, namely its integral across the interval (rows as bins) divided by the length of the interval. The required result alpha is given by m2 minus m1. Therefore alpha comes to 0.8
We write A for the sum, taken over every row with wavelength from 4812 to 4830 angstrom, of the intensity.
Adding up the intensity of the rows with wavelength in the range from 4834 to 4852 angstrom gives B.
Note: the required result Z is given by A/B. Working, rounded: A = 53.3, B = 52.4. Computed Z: 1.02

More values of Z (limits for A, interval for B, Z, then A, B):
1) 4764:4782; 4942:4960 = 0.98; 54.2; 55.2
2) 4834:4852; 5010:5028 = 1.04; 52.4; 50.3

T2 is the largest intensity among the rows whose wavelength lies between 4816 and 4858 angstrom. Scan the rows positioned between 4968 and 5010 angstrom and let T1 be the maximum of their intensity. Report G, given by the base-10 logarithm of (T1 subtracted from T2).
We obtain 0.0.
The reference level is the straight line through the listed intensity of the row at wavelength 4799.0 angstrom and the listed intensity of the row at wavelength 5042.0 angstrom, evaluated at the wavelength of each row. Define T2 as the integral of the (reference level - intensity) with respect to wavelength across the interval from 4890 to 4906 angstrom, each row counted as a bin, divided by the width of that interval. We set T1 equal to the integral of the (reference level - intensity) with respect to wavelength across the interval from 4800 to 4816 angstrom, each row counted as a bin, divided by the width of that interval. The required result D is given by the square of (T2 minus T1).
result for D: 0.7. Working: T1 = 0.61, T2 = -0.2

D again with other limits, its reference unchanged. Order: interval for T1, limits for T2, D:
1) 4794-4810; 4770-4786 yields 0.1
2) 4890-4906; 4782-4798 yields 3.2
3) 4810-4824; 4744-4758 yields 1.0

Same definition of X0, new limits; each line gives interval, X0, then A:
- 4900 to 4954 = -0.12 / 0.76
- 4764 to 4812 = -0.10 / 0.79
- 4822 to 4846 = -0.16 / 0.69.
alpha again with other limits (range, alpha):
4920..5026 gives 1.4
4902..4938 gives 1.1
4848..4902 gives 1.3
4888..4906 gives 0.7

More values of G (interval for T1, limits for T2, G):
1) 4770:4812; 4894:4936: -0.6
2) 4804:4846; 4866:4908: -0.8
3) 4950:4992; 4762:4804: -0.5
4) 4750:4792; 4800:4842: -1.0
